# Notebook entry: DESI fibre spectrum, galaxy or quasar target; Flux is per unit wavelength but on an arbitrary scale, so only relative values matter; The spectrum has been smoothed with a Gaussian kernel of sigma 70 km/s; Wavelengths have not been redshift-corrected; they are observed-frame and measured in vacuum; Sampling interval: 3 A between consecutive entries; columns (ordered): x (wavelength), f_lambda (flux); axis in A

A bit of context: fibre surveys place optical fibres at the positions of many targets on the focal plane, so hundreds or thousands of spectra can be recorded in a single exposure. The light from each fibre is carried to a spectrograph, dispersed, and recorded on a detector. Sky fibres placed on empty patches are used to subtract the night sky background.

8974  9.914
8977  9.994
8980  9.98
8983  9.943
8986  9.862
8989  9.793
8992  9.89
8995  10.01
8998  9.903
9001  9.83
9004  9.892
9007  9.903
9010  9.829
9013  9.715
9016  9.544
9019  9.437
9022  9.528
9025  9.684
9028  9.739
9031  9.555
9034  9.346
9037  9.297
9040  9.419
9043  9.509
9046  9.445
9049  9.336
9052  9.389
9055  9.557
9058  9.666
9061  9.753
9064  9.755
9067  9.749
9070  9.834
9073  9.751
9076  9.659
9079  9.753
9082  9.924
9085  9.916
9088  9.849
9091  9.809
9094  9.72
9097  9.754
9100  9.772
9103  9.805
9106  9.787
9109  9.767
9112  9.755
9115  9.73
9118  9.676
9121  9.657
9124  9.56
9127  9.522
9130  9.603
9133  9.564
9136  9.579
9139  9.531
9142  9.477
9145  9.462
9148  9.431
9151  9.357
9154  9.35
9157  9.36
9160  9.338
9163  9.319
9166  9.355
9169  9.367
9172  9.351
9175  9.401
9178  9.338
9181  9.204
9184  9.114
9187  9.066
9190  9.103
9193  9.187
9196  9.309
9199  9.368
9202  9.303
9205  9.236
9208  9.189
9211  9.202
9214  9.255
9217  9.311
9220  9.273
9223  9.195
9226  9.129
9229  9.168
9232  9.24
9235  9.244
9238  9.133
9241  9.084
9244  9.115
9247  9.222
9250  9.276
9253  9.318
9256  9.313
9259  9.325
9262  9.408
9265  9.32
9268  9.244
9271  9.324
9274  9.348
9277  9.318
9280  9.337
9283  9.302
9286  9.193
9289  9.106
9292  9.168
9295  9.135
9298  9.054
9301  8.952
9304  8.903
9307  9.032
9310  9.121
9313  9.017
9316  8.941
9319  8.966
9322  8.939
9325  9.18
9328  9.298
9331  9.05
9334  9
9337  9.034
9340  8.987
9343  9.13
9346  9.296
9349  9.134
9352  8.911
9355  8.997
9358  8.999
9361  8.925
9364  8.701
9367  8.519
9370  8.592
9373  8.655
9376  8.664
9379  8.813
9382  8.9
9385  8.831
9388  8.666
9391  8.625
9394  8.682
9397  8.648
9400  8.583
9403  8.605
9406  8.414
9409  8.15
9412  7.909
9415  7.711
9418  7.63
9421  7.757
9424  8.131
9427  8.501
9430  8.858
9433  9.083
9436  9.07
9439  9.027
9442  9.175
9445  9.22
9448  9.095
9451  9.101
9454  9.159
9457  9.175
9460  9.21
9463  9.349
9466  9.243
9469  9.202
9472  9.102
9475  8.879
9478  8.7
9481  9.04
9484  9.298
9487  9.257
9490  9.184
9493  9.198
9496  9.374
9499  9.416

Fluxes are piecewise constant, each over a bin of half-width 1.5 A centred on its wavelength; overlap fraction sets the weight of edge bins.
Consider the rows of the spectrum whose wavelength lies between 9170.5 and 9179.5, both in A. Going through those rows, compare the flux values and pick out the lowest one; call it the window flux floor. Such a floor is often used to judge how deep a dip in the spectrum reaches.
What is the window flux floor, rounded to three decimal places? 9.338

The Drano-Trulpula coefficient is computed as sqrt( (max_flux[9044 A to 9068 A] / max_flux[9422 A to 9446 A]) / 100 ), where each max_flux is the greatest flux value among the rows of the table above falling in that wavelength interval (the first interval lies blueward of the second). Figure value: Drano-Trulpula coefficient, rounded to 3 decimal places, 0.103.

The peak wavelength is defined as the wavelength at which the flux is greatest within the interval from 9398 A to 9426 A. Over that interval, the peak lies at 9403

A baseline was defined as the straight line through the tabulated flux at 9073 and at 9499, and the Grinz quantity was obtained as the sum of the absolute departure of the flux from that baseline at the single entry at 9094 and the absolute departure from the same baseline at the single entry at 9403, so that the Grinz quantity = 0.90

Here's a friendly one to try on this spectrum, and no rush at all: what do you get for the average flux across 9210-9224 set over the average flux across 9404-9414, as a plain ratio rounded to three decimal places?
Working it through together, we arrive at 1.134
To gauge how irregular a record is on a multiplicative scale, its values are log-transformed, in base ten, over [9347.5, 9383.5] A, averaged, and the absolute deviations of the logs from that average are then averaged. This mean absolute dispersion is 0.0079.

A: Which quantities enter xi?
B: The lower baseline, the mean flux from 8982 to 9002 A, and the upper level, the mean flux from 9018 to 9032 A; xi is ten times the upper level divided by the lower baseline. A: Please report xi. 9.70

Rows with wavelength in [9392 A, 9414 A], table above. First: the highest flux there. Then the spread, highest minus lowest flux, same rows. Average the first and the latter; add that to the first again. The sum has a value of 13.4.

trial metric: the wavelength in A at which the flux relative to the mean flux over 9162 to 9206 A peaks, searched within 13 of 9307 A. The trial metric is 9295 A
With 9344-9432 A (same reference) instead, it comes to 9346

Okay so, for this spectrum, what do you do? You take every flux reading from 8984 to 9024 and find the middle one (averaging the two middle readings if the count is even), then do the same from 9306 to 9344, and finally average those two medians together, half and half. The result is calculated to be 9.4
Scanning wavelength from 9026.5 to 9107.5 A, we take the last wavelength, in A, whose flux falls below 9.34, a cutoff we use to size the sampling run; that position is 9049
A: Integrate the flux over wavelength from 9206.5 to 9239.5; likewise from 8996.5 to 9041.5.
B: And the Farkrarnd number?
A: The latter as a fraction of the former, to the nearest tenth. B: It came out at 1.4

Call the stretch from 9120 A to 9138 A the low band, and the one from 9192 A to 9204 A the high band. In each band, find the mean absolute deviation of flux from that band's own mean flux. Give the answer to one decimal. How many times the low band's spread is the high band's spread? 1.6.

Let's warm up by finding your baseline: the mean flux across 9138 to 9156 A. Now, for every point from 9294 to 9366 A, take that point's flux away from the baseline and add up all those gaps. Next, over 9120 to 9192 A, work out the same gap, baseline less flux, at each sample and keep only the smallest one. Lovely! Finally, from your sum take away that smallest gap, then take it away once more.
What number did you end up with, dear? 10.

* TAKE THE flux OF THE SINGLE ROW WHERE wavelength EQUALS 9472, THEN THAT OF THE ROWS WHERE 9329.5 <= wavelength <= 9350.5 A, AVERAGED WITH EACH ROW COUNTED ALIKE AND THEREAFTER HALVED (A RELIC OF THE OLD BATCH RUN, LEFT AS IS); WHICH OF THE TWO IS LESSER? 4.55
